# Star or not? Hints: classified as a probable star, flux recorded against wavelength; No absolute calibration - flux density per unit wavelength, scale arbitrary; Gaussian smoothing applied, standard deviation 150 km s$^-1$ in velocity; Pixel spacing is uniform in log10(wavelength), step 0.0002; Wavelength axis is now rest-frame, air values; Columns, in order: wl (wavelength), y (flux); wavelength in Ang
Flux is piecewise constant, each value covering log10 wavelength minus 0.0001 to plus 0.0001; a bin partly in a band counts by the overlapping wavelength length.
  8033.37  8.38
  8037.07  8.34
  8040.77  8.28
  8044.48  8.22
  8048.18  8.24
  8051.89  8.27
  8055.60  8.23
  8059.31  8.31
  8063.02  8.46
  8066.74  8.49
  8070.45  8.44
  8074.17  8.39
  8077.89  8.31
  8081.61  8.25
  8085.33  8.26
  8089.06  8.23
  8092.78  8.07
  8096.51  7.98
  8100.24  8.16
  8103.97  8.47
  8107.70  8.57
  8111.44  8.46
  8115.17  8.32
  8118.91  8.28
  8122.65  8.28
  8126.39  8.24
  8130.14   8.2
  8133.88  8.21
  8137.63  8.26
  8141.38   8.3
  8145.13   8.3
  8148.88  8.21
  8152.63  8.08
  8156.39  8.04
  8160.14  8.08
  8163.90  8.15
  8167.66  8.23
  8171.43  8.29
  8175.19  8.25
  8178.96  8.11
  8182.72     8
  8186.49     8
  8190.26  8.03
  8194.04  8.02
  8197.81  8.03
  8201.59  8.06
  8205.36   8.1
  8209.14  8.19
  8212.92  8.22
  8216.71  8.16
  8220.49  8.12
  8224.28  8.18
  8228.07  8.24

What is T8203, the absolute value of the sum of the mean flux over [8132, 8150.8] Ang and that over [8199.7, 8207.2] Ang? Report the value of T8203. 16.34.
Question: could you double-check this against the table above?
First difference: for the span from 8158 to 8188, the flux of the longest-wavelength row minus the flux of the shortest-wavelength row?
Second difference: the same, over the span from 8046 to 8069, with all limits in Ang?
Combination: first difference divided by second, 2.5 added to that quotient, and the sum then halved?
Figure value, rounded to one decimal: 1.1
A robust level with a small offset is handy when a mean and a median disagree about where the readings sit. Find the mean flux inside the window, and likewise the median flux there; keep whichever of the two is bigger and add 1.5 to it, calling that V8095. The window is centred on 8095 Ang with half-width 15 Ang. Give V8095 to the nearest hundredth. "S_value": 9.75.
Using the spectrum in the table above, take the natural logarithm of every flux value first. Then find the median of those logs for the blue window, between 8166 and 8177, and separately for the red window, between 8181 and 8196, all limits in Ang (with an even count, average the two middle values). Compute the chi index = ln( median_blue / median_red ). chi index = 0.014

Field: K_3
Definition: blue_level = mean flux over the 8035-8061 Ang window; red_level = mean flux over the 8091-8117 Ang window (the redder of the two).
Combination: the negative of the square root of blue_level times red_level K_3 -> -8.28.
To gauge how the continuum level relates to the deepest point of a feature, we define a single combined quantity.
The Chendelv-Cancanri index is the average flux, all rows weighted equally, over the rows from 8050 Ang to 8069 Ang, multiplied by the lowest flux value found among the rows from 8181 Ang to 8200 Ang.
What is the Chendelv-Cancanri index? 66.8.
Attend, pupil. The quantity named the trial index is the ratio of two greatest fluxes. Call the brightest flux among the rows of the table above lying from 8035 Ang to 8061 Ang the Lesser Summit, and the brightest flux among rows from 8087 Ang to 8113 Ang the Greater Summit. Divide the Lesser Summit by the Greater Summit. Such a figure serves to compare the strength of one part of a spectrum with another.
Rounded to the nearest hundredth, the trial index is 0.97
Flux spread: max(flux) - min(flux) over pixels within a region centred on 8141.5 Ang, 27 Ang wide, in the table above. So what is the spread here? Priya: 0.22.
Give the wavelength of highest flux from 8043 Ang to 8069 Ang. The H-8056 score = 8066.74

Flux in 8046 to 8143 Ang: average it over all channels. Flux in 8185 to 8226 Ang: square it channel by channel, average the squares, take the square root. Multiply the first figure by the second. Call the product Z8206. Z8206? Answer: 67.2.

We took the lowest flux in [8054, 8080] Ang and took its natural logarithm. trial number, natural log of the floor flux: 2.11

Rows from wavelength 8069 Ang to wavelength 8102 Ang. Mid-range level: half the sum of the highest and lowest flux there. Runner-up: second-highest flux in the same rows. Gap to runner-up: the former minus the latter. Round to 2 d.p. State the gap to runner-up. -0.18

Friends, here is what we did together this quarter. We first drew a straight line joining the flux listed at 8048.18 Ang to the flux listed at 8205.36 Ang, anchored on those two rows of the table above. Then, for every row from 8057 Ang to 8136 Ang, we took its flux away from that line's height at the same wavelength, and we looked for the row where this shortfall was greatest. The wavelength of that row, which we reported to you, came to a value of 8096.51 Ang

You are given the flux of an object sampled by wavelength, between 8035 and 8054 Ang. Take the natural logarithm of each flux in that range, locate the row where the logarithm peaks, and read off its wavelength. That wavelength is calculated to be 8037.07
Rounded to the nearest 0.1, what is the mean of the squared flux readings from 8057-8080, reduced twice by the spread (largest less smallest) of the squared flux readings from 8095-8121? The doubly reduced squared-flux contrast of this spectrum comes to 51.0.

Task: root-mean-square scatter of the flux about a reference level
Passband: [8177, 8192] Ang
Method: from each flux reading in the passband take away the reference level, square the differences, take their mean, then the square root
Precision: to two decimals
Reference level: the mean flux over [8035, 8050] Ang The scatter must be 0.24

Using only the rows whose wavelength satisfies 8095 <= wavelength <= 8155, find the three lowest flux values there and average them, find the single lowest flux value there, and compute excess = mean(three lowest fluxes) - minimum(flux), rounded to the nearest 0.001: 0.093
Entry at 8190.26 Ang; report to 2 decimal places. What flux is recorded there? 8.03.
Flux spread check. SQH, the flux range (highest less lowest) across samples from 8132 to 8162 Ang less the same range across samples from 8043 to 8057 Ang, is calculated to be 0.21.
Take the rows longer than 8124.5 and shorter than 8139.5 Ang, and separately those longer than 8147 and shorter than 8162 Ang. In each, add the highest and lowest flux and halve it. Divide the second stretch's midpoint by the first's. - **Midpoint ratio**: 0.987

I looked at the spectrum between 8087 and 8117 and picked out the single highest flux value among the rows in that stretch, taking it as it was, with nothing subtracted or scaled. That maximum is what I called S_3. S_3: 8.57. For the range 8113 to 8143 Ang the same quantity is 8.32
